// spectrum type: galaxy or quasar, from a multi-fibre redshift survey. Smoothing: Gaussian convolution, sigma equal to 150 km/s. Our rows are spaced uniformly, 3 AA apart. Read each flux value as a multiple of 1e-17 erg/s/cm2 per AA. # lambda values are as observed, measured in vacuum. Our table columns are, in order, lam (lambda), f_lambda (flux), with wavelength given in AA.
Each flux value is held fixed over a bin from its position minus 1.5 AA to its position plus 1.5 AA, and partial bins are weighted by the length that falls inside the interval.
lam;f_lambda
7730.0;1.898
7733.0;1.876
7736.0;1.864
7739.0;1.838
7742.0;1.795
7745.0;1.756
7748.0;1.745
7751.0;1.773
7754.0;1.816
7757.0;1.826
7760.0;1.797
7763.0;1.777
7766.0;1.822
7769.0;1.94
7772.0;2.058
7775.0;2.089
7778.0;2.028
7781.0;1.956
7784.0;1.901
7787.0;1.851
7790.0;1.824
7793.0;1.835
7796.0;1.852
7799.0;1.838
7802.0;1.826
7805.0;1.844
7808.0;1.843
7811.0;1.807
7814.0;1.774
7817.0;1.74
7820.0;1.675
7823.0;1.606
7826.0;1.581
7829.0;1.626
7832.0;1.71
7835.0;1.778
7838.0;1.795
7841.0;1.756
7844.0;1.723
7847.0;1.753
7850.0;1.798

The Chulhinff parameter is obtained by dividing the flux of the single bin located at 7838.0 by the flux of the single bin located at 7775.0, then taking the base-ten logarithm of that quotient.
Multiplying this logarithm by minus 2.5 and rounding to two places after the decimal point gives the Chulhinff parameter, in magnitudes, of 0.16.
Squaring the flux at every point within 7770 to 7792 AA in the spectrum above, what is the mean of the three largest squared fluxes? 4.24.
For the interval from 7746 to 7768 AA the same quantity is 3.32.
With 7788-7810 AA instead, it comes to 3.41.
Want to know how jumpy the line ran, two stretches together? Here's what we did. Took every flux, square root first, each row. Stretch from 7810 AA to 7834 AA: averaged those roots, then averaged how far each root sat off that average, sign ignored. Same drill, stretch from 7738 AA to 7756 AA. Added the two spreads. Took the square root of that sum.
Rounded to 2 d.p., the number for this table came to 0.19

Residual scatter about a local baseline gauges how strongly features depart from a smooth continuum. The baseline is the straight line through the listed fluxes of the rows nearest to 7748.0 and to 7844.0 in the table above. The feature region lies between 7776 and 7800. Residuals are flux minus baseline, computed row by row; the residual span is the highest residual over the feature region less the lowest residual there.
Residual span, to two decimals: 0.20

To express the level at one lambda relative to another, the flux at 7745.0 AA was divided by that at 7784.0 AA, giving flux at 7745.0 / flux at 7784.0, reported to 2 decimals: 0.92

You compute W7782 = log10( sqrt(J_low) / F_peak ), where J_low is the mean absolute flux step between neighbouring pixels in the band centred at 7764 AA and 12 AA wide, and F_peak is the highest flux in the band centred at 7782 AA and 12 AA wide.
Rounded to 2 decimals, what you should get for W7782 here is -0.91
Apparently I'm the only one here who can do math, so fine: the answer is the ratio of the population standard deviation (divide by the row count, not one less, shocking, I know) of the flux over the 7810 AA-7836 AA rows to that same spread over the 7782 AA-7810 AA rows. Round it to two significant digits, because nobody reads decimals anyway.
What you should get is 3.6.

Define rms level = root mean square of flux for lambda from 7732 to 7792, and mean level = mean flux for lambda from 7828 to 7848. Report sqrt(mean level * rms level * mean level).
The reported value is 2.37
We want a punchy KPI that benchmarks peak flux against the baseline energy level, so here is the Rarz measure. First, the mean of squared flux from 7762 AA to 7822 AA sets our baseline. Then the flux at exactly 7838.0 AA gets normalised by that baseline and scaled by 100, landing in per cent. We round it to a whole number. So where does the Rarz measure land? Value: 52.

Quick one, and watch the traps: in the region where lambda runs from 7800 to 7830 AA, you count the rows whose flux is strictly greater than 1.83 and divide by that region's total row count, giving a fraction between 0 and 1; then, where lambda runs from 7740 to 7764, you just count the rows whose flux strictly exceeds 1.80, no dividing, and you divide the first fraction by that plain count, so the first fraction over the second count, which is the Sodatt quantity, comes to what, 0.10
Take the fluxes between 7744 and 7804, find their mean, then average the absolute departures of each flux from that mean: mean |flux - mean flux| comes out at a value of 0.078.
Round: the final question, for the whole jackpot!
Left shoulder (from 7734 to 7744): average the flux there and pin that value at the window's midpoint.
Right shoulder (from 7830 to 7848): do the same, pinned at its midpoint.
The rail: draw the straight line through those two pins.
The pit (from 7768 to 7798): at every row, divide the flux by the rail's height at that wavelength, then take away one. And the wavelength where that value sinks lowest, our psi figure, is 7790.0 AA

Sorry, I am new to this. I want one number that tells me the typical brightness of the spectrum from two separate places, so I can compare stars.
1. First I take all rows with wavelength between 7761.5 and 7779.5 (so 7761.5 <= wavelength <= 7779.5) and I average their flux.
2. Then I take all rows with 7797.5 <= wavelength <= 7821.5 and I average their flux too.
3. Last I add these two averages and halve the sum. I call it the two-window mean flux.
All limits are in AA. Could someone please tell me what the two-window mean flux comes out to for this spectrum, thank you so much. 1.87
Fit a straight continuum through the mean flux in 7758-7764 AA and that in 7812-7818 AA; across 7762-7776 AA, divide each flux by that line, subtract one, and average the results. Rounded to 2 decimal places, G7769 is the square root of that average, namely 0.29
